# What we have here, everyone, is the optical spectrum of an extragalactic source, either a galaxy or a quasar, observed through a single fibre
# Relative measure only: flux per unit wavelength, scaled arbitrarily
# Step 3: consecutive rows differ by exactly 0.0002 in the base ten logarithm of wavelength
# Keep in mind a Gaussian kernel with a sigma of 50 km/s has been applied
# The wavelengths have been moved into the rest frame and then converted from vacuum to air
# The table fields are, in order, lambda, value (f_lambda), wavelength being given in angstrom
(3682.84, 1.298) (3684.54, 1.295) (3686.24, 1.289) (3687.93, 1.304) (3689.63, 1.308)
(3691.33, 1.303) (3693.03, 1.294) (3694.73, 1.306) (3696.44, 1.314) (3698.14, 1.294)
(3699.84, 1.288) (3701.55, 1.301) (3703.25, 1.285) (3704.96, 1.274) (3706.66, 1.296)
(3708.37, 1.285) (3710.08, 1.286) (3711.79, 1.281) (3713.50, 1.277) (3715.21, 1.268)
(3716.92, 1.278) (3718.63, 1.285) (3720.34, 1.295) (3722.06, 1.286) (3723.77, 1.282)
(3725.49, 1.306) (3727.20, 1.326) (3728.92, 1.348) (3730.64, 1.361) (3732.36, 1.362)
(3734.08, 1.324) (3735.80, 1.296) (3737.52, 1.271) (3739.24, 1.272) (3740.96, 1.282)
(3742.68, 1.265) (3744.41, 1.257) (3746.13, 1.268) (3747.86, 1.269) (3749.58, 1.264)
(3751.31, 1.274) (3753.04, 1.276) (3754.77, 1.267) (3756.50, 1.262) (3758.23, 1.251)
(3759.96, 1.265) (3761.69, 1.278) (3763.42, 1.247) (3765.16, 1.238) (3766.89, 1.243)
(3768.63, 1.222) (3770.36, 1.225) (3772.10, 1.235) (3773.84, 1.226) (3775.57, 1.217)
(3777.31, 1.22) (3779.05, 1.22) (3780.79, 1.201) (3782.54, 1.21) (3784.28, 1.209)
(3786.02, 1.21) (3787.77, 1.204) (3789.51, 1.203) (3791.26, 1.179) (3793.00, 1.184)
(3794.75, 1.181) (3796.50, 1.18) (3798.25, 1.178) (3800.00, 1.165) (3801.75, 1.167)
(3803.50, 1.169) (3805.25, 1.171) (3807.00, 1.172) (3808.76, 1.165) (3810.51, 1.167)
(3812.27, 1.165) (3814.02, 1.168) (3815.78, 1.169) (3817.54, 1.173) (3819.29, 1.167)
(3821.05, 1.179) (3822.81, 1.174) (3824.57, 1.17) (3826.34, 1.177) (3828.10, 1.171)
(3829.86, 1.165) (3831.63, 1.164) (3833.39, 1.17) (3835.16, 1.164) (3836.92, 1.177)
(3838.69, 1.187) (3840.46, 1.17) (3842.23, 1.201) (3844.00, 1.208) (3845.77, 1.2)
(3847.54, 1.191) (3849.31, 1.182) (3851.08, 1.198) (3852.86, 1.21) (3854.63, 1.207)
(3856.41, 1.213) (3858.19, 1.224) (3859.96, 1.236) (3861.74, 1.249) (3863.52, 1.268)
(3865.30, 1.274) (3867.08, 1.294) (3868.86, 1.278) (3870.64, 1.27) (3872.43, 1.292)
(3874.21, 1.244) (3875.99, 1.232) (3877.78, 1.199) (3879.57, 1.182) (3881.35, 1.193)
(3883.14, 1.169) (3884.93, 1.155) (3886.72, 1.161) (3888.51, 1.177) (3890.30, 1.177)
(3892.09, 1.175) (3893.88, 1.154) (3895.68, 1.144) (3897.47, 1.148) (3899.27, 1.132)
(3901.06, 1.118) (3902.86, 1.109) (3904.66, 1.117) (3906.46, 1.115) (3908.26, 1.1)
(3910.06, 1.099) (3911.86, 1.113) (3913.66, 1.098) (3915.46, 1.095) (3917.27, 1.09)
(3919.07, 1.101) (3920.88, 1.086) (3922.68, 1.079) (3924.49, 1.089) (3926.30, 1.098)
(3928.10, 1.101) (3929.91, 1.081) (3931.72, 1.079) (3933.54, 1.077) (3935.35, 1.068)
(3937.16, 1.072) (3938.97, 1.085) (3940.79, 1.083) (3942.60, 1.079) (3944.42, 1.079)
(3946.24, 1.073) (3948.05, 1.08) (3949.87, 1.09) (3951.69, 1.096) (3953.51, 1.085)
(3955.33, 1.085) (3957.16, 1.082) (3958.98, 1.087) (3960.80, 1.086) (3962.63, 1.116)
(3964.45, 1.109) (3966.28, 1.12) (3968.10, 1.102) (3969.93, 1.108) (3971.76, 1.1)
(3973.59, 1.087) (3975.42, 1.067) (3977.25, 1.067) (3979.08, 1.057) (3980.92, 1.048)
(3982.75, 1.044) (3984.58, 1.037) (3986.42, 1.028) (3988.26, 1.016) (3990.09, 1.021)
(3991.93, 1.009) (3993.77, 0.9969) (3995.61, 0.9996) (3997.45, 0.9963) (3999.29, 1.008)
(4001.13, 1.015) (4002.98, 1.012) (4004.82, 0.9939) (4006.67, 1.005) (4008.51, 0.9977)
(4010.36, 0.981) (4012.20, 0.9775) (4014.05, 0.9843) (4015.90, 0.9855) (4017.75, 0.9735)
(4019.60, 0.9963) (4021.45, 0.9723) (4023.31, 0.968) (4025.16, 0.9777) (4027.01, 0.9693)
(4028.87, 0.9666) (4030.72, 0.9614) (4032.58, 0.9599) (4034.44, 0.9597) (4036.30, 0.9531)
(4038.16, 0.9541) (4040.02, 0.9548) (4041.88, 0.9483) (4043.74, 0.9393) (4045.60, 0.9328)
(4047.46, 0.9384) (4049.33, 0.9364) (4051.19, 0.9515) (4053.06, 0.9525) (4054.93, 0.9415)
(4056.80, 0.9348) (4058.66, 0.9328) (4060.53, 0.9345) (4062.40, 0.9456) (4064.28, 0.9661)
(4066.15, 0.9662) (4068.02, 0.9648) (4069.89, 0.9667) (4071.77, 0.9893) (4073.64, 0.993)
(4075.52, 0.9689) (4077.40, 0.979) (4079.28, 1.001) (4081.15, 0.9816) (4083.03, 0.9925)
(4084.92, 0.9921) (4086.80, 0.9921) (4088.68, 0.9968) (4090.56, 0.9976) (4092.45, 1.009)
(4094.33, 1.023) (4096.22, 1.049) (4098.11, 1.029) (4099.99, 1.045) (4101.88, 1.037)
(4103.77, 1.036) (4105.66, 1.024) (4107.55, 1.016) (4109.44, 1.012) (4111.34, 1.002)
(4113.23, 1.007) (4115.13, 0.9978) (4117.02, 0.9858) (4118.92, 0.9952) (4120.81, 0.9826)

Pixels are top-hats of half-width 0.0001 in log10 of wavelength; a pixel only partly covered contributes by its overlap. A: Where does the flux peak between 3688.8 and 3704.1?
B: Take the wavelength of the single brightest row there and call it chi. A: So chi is 3696.44 angstrom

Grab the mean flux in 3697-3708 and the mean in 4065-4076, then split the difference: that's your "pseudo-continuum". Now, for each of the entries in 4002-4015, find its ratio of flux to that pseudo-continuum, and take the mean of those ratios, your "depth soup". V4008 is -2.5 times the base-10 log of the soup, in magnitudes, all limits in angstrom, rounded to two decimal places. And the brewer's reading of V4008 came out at 0.14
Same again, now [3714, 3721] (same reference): -0.13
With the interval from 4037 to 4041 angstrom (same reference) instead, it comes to 0.19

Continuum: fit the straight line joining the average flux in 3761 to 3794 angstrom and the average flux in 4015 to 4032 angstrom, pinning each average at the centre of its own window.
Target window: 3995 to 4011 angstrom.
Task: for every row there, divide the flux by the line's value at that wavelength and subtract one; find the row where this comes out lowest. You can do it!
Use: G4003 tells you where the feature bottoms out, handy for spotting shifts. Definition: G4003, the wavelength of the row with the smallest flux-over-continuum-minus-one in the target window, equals 4010.36 angstrom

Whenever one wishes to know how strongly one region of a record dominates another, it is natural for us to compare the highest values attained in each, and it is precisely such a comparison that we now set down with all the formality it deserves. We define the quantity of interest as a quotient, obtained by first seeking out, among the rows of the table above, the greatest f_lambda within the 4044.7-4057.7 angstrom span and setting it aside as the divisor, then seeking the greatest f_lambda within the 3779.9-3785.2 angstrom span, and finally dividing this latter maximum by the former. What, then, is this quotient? 1.27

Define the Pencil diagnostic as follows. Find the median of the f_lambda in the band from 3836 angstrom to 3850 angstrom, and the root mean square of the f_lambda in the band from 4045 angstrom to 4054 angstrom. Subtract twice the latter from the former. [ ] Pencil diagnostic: -0.70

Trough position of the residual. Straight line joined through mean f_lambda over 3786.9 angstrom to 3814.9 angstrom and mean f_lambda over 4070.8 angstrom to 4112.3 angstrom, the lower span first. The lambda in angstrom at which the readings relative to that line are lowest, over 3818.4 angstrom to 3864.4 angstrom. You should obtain 3819.29 angstrom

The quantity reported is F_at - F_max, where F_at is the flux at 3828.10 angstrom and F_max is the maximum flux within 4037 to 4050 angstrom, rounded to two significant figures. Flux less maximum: 0.22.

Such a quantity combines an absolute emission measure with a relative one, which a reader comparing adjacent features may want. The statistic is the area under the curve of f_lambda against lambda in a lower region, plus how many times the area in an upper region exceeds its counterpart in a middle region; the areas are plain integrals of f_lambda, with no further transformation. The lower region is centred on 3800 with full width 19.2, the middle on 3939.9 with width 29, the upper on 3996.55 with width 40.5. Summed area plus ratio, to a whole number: 24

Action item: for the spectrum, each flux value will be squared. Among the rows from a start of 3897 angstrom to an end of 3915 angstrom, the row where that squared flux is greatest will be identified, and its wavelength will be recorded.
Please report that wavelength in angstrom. 3897.47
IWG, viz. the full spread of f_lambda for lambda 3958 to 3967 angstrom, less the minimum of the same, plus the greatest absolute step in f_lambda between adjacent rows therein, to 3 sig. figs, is -1.02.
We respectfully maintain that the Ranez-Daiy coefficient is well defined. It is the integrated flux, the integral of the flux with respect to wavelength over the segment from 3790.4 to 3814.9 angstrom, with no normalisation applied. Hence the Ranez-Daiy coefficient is 28.7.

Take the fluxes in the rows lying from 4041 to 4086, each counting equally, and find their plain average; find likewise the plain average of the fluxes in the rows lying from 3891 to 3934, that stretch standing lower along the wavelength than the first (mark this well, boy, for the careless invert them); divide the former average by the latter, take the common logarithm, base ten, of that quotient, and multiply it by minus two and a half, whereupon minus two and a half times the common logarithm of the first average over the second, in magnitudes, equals 0.16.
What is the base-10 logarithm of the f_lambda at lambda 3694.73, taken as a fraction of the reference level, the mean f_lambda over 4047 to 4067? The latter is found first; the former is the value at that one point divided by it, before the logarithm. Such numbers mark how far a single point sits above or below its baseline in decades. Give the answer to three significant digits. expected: 0.140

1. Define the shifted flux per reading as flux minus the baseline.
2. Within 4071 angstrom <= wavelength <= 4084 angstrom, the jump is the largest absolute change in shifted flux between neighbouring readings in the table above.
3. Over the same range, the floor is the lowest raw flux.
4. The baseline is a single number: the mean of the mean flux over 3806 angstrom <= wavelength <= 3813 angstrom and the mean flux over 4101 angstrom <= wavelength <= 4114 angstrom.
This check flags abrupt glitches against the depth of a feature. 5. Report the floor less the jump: 0.94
